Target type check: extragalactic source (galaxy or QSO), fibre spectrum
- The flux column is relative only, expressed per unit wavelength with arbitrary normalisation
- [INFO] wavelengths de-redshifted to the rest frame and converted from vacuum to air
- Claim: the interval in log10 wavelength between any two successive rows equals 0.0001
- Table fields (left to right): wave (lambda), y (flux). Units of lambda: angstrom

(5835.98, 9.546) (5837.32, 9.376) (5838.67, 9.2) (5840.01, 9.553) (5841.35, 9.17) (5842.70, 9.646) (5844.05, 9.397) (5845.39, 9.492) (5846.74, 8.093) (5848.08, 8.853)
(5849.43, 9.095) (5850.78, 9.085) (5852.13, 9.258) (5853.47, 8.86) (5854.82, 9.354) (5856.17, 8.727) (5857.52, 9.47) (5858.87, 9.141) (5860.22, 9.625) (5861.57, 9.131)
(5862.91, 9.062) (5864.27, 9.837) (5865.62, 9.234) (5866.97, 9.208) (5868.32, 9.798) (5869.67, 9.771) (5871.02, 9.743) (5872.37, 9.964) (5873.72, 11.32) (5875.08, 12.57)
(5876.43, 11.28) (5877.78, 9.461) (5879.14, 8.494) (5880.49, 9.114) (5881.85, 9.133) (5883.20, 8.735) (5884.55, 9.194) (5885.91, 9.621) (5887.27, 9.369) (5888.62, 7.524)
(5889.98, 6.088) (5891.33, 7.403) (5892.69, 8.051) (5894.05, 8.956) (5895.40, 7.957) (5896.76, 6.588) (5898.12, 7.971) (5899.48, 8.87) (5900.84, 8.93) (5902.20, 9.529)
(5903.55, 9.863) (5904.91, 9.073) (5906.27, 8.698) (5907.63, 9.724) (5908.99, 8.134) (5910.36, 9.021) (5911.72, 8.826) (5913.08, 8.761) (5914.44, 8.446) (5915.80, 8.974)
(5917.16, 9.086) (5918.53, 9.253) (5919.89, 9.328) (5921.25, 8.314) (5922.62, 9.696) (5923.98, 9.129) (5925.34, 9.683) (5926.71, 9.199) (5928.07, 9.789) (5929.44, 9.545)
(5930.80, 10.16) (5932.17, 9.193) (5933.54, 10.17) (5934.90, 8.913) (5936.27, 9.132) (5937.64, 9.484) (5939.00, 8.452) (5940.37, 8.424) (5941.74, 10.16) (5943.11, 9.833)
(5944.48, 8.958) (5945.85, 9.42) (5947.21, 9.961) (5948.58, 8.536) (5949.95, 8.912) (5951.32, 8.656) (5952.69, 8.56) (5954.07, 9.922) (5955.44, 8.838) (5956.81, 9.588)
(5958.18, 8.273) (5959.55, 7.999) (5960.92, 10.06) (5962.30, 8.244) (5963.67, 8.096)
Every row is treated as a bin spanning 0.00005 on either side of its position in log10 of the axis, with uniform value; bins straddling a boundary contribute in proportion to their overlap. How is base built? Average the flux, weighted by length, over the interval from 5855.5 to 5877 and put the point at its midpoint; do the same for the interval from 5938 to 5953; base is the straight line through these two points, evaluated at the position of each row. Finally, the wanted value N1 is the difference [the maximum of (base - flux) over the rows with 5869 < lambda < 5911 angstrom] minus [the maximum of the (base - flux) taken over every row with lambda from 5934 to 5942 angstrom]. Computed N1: 2.8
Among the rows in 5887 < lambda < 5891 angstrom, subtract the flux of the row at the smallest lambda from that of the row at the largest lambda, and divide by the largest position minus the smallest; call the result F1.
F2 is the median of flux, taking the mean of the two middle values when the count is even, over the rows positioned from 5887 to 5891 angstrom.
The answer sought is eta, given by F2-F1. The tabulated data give 8.73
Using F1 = -1.21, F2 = 7.5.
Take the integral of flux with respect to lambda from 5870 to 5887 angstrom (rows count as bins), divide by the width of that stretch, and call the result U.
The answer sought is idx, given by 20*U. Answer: 197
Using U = 9.87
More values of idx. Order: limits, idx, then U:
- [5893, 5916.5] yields 174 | 8.72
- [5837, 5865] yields 184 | 9.21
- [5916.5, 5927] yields 184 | 9.21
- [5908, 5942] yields 183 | 9.16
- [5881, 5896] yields 168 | 8.38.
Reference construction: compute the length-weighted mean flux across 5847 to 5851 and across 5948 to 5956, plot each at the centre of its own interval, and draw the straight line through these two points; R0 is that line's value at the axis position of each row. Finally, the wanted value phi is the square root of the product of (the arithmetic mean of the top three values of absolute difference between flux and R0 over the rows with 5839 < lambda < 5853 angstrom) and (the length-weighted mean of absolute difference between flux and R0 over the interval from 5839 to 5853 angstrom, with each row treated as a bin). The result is 0.6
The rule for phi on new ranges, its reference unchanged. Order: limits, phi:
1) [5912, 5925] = 0.5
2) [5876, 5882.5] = 0.9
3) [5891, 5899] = 1.3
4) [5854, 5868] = 0.6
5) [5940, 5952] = 0.8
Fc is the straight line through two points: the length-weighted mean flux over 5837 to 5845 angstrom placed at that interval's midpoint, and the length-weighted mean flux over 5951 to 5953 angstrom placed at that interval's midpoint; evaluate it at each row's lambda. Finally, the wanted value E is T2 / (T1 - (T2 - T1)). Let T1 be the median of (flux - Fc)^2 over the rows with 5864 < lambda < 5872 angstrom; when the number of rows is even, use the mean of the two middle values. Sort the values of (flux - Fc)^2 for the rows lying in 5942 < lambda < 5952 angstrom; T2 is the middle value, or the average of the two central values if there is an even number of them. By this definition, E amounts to 0.15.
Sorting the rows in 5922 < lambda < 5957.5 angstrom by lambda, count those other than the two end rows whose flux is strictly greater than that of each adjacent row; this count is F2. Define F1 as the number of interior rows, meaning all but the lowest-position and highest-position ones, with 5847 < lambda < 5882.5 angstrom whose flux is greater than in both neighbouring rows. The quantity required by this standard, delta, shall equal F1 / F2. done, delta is 0.89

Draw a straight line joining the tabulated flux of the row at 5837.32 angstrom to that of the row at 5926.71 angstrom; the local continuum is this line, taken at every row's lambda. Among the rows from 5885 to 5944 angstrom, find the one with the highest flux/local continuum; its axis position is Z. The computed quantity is 5941.74 angstrom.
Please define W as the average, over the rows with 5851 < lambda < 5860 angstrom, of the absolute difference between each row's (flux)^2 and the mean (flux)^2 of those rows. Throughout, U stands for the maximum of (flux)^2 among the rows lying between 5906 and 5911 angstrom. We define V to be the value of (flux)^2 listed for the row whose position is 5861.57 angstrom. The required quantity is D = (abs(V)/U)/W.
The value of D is 0.214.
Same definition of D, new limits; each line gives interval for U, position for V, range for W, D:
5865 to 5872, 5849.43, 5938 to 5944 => 0.060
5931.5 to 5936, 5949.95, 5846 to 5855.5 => 0.149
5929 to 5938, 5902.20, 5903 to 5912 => 0.111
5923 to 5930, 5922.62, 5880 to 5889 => 0.121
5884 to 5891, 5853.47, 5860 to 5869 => 0.154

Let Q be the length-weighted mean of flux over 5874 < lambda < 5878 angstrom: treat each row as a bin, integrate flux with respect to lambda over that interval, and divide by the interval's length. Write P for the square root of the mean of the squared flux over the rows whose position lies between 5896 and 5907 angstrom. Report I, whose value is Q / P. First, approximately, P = 8.7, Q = 11.3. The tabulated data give 1.29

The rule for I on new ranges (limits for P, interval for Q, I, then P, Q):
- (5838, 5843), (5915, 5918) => 0.96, 9.4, 9.0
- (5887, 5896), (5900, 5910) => 1.15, 8.0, 9.1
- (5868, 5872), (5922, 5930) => 0.97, 9.8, 9.5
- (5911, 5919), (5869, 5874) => 1.14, 8.9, 10.1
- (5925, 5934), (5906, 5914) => 0.91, 9.7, 8.9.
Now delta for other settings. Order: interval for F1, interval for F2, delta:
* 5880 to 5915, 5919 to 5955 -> 0.67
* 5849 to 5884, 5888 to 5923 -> 1.60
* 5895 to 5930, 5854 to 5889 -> 1.00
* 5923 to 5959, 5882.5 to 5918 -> 2.00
